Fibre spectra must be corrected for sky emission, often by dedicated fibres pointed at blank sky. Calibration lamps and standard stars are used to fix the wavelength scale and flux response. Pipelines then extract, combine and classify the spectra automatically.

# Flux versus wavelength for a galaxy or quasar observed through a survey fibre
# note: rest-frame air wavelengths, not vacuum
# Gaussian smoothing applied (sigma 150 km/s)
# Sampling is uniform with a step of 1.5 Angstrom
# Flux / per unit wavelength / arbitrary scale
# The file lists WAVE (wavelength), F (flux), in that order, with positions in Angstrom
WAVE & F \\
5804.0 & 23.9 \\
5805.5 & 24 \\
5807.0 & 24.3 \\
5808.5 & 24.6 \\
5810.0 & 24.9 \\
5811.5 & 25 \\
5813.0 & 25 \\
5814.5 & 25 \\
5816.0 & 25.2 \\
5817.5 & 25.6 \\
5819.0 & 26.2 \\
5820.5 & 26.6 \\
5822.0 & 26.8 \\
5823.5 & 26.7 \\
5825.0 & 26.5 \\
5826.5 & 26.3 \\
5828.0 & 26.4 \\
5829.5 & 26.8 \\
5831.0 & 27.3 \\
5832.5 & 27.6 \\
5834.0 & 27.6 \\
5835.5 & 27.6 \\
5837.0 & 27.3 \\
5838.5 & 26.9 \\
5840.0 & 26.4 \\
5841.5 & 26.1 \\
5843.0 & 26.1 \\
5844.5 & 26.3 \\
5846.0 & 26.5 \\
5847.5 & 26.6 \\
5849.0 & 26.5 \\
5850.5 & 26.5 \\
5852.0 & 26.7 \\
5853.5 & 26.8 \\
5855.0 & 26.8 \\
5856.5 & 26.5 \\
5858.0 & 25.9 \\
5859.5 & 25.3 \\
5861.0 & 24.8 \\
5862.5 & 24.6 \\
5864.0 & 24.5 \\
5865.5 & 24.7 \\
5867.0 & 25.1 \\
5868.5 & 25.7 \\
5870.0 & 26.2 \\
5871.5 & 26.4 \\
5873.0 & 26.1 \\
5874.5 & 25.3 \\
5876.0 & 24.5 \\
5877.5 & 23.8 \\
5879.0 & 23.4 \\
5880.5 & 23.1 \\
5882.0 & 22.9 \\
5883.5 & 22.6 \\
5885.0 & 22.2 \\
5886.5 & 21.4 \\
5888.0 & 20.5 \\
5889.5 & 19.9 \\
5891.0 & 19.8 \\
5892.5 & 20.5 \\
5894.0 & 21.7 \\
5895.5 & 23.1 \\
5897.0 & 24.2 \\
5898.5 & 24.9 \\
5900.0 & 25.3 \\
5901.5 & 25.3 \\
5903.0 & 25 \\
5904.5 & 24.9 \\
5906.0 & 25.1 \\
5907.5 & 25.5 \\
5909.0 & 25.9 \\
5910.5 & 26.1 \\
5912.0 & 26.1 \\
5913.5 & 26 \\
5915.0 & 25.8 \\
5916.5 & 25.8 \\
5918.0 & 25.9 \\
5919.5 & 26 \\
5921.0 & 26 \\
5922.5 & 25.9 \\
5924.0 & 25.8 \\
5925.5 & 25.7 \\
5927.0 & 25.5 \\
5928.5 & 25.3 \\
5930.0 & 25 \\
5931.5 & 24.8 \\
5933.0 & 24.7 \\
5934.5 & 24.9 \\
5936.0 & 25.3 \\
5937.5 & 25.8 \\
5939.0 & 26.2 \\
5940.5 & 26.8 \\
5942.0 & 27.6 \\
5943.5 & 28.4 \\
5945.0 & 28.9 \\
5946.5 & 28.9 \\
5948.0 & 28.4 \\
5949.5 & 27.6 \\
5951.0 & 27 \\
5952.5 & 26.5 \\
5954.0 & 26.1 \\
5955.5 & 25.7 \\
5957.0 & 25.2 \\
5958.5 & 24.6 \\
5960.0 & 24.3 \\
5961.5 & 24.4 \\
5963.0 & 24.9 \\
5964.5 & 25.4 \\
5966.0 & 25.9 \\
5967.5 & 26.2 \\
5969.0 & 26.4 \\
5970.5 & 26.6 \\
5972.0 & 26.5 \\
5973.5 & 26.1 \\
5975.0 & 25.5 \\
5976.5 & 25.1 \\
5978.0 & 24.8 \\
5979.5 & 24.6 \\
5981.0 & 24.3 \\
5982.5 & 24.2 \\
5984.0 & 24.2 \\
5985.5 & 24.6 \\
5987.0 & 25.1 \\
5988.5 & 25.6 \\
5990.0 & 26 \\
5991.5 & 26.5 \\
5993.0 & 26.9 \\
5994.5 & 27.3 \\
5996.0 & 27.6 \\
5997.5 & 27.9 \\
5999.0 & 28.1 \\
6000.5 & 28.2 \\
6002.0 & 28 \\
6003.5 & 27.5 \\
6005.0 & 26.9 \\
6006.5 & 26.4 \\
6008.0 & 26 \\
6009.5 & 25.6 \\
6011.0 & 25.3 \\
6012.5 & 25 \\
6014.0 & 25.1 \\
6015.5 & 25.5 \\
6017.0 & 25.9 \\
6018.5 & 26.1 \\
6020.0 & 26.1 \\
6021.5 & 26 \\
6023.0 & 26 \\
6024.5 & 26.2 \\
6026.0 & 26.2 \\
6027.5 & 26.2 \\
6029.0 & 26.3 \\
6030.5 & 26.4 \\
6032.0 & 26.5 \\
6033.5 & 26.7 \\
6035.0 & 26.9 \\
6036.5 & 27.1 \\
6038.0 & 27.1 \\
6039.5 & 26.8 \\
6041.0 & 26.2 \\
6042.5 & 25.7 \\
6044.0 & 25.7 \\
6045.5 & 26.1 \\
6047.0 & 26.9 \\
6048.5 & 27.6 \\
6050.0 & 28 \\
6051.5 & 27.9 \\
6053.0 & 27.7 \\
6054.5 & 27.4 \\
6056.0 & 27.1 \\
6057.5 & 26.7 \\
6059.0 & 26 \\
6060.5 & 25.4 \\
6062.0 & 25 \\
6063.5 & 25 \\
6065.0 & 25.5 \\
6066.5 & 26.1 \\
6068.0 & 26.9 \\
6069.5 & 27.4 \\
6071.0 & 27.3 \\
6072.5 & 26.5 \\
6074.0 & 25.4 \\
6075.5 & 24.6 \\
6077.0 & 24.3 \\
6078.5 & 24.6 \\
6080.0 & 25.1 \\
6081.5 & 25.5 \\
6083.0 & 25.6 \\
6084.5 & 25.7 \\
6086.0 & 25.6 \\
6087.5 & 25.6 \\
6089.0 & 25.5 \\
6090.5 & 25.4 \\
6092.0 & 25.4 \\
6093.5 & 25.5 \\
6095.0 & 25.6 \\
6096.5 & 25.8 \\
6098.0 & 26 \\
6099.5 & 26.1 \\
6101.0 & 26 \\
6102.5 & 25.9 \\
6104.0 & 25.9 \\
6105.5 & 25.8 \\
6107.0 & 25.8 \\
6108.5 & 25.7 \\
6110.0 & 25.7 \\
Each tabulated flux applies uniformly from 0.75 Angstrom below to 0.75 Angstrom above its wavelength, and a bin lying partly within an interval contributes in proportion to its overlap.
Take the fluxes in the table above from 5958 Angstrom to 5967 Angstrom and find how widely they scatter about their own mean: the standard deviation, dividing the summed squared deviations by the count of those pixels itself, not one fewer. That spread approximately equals 0.57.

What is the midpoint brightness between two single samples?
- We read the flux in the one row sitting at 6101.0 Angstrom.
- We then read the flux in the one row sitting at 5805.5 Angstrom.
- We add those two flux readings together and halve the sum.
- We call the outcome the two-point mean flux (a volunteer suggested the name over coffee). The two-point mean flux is 25.0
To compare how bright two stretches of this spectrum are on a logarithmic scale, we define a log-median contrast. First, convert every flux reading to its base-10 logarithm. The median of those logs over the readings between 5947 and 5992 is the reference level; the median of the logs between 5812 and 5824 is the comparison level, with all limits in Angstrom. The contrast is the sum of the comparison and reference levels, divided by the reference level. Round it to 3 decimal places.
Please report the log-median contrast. 2.004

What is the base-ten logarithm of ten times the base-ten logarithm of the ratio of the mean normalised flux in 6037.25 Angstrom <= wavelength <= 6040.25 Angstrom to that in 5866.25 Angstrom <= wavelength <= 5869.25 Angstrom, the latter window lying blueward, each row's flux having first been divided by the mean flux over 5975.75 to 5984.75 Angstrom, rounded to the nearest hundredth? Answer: -0.59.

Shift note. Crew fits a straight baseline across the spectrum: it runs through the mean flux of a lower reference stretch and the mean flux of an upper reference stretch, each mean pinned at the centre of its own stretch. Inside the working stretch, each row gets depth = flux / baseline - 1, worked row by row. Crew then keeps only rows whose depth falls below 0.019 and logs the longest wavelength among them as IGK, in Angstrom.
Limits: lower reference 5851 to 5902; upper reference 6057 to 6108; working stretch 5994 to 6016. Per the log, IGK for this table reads 6015.5 Angstrom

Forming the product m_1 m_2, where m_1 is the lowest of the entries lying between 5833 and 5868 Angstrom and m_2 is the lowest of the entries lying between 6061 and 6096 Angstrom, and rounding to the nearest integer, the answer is 595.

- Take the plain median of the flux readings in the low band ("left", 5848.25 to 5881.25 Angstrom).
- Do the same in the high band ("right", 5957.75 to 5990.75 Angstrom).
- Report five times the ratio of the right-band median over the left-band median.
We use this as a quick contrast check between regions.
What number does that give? 4.92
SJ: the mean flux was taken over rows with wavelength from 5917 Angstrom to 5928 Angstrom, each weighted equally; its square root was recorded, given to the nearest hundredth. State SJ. 5.08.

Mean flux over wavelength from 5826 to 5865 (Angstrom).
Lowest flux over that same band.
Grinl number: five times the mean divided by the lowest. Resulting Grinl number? 5.39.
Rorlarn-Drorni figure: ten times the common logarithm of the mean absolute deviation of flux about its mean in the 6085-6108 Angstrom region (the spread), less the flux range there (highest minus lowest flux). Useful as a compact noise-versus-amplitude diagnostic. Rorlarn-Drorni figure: -7.7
